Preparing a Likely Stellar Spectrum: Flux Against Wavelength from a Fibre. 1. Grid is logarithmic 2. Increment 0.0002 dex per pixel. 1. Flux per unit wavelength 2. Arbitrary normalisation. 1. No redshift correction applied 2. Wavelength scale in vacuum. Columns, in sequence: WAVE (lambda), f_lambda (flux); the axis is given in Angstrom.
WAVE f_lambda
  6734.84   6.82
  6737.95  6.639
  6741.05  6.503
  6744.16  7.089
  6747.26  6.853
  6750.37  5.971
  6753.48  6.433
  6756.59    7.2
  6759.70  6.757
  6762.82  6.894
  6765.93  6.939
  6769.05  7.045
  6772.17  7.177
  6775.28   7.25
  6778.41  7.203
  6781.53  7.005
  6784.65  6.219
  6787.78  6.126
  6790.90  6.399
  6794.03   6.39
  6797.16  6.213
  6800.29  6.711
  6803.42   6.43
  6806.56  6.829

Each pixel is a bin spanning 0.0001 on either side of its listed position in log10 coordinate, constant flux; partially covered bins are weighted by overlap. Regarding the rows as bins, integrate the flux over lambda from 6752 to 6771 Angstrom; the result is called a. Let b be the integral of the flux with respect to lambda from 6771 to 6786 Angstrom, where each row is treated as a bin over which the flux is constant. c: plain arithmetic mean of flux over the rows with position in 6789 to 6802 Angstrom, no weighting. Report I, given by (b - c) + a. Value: 229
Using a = 131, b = 105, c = 6.4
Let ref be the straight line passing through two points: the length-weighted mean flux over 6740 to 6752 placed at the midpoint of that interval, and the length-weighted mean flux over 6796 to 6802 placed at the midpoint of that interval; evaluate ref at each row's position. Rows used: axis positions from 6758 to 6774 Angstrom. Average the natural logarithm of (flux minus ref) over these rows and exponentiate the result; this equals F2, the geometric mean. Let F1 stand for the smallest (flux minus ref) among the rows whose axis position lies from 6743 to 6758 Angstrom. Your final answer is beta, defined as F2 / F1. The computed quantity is -0.6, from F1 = -0.63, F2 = 0.37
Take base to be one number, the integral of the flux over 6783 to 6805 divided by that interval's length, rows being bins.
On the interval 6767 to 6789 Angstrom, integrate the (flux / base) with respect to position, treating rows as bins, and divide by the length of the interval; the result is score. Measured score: 1.08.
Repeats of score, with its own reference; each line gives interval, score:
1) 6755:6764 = 1.09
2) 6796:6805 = 1.02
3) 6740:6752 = 1.04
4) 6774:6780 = 1.13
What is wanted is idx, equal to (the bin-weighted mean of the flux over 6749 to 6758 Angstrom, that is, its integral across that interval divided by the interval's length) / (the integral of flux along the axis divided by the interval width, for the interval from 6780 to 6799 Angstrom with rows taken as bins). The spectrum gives 1.02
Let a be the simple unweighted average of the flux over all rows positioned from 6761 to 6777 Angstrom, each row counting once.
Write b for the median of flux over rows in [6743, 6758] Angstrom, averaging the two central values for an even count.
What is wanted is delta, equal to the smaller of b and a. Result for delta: 6.85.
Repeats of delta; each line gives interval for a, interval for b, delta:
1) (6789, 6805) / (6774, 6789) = 6.43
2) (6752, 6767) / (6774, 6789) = 6.84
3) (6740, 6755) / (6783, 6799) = 6.22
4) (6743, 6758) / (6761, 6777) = 6.71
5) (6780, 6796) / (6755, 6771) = 6.43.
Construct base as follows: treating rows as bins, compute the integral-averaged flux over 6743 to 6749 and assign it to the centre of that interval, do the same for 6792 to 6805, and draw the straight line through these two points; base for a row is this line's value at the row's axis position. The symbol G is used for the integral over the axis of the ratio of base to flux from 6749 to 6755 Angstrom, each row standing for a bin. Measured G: 6.7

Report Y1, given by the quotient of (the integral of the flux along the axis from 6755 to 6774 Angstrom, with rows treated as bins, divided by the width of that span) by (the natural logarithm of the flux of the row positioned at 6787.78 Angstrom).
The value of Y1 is 3.87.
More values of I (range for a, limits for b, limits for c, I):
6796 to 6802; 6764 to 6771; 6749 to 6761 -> 81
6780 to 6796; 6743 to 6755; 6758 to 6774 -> 175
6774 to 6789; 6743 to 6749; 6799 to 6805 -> 136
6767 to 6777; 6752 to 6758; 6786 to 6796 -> 106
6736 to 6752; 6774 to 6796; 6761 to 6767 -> 245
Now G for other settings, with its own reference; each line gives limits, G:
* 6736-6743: 7.4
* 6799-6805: 5.8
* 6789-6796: 7.1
